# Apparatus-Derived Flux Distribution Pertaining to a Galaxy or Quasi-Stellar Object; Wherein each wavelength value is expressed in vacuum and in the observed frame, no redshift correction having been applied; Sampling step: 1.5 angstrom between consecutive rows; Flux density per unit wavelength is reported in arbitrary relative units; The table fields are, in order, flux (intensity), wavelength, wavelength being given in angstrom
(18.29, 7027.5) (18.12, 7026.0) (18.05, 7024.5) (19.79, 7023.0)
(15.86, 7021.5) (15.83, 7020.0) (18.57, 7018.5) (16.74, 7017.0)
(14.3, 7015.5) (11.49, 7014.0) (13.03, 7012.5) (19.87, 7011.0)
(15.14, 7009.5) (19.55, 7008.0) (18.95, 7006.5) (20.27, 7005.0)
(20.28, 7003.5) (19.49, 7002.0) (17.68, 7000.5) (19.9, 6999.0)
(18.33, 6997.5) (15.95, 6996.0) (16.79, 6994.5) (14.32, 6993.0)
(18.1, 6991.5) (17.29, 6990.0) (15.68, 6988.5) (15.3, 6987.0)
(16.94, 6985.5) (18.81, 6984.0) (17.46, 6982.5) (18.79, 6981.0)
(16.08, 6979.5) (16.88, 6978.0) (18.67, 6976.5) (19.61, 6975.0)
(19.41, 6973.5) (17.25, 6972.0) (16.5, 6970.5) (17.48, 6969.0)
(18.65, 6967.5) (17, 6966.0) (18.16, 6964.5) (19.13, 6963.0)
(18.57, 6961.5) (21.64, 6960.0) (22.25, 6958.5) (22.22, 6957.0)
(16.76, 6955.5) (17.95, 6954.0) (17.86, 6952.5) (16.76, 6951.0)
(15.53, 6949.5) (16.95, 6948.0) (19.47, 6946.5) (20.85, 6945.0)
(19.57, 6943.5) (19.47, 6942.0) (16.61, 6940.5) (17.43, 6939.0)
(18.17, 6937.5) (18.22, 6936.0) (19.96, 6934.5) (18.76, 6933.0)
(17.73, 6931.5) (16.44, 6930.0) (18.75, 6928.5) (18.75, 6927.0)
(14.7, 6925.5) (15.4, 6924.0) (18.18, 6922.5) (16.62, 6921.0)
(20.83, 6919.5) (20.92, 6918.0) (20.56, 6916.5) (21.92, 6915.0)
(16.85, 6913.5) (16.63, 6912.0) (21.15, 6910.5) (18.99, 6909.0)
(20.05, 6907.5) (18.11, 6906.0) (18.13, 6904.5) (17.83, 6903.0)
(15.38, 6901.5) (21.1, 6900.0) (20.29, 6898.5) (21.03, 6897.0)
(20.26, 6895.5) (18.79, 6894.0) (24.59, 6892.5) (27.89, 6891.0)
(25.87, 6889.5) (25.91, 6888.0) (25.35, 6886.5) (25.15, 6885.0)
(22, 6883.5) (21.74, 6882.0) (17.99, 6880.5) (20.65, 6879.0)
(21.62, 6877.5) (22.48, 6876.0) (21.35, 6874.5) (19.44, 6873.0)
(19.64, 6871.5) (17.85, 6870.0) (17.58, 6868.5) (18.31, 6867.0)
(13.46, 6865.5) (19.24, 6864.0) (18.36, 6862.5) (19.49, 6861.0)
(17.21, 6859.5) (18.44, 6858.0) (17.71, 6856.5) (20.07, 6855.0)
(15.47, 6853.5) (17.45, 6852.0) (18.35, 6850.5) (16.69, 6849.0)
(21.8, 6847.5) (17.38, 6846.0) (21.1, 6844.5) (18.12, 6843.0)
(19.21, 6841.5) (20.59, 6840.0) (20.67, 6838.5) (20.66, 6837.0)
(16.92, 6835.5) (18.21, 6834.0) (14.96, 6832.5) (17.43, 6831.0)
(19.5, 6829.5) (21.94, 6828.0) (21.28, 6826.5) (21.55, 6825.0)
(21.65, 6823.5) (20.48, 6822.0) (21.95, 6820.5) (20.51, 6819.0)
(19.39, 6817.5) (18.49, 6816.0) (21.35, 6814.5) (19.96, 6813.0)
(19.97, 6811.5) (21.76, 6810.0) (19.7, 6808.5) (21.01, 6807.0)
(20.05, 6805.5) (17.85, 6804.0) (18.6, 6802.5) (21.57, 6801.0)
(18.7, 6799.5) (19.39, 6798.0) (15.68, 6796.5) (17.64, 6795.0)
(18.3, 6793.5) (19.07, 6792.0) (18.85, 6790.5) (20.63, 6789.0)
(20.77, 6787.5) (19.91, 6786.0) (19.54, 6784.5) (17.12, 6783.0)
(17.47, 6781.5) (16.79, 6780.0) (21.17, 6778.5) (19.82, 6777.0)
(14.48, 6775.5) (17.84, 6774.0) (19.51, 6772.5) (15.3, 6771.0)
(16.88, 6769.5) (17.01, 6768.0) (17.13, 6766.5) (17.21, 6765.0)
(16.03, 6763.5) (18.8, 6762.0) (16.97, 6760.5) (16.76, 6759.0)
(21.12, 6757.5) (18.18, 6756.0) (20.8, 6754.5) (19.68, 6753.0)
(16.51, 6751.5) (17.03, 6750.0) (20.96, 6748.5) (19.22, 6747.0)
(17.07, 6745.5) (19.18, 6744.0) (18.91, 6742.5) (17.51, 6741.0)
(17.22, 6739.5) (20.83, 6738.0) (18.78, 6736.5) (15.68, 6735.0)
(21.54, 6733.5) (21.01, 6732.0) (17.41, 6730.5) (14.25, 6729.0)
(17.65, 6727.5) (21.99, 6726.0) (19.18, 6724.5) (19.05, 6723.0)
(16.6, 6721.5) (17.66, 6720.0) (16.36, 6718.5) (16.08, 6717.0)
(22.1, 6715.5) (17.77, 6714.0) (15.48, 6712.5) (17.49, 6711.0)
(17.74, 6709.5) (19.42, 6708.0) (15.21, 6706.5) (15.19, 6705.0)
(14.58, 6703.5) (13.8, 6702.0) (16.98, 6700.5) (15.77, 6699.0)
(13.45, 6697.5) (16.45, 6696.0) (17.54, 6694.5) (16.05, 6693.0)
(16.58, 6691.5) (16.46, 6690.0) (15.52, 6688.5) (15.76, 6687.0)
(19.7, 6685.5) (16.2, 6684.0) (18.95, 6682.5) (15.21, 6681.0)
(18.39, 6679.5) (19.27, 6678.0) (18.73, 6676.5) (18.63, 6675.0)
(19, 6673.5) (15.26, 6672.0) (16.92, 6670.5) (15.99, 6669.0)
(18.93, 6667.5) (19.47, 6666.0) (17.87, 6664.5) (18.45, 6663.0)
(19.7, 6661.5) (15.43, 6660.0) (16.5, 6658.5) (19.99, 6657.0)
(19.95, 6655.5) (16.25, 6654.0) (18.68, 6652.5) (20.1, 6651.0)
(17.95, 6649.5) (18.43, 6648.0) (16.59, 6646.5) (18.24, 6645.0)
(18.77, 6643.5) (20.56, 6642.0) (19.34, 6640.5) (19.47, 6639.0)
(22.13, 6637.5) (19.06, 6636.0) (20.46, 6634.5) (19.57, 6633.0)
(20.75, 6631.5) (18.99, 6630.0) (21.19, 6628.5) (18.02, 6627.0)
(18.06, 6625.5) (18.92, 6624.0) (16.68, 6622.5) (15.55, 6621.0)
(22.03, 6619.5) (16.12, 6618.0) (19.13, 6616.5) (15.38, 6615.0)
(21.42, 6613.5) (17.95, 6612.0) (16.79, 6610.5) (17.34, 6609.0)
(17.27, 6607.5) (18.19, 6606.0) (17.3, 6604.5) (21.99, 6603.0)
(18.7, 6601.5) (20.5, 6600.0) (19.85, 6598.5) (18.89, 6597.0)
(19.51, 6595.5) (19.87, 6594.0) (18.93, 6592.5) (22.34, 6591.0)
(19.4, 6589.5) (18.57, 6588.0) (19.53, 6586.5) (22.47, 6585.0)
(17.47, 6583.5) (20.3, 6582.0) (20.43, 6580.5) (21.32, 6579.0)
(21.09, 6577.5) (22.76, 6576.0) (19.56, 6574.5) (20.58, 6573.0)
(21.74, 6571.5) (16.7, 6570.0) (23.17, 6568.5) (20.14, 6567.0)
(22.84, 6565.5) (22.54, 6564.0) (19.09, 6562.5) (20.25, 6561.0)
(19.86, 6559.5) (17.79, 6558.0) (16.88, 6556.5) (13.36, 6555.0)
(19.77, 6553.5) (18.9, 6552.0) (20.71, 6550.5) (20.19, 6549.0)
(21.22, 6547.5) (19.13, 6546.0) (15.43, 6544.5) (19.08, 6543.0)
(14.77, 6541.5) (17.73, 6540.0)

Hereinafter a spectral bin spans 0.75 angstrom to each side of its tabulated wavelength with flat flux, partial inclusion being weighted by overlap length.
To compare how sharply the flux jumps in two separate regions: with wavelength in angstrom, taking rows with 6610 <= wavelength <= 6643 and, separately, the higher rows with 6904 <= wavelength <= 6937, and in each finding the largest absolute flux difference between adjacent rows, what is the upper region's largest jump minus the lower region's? -1.4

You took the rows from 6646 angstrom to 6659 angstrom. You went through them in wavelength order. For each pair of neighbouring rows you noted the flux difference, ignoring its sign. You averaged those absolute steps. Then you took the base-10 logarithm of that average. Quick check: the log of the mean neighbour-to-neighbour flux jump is 0.29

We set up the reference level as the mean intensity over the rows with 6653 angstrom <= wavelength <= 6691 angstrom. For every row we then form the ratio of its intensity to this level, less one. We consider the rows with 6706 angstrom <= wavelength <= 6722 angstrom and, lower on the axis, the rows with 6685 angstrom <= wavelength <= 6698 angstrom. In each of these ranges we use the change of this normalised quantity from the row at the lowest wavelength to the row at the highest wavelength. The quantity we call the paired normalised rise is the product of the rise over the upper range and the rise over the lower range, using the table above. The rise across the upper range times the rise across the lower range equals -0.028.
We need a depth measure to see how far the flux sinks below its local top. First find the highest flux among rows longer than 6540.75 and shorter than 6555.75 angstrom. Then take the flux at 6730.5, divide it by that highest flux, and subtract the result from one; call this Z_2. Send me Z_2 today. 0.18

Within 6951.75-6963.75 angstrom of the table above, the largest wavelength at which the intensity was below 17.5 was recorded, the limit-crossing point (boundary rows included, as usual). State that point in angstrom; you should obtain 6955.5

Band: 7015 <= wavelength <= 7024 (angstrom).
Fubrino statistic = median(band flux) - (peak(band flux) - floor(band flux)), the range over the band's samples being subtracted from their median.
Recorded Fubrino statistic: 10.8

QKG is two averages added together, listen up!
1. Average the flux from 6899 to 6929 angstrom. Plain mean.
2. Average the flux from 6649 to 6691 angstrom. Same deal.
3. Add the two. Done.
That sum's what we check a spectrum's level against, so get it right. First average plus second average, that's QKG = 36.4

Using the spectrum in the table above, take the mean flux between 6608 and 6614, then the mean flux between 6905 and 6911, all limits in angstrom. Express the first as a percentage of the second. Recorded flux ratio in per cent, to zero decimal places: 94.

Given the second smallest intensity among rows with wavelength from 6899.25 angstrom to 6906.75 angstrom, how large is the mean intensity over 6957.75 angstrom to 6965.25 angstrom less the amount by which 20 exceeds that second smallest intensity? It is 17.8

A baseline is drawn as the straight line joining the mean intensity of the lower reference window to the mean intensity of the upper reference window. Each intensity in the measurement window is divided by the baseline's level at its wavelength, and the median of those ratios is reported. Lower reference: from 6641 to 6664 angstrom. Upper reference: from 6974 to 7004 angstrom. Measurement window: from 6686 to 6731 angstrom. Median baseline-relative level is 0.90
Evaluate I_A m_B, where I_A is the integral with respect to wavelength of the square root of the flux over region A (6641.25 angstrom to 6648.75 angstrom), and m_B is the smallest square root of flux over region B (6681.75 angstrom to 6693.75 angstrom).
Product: 127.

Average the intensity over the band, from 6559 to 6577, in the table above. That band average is 20.8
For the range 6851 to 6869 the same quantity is 17.7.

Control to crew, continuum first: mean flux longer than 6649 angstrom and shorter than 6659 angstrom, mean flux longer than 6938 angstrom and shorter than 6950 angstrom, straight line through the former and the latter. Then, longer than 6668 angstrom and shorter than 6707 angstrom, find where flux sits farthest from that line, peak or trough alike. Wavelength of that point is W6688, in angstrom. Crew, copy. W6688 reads 6697.5 angstrom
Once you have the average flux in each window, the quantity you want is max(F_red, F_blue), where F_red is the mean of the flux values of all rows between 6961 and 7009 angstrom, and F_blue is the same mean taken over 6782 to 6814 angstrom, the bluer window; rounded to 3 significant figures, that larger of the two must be 19.3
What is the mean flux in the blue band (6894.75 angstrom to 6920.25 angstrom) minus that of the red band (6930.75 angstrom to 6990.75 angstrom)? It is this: 1.22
